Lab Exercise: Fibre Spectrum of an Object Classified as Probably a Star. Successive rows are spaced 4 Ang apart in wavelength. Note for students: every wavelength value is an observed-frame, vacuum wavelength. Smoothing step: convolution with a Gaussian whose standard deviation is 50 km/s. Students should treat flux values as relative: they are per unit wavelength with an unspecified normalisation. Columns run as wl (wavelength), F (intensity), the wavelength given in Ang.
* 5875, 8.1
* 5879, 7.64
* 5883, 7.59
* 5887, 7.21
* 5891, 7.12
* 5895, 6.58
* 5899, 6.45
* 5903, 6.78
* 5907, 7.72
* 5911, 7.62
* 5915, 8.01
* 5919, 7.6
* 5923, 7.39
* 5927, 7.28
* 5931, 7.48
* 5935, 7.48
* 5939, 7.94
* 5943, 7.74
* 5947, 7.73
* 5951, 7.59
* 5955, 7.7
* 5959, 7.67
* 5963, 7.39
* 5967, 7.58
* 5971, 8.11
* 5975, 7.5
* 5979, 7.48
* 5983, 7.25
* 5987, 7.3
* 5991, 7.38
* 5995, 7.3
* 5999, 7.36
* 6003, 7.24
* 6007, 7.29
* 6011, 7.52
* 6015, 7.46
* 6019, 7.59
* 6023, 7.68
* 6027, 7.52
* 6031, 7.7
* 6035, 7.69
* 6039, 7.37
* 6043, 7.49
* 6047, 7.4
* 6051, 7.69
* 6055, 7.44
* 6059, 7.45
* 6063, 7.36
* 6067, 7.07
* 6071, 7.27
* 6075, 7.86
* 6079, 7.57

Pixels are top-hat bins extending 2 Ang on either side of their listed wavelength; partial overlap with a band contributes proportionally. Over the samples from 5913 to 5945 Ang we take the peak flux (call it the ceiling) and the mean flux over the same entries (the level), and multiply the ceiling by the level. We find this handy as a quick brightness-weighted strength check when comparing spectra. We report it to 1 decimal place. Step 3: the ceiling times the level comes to 61.0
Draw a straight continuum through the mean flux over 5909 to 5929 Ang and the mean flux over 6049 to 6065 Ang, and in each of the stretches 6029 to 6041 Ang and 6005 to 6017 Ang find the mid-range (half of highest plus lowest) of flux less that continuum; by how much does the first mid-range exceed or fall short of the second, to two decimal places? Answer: 0.15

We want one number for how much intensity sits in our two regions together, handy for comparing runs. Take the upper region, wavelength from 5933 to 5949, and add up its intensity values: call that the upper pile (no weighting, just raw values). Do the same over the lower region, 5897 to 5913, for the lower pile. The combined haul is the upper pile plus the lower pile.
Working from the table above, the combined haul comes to 59.5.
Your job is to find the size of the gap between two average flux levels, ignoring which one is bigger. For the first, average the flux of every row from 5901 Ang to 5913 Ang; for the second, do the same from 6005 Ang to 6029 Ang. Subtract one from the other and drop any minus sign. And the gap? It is 0.14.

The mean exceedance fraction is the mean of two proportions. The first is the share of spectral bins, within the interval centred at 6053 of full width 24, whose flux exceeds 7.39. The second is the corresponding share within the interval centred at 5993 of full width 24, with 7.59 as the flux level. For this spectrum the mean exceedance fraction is 0.42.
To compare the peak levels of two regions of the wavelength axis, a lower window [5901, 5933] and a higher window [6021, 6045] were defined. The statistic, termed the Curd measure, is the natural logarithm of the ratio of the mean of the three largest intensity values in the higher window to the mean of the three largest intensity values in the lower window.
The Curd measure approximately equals -0.012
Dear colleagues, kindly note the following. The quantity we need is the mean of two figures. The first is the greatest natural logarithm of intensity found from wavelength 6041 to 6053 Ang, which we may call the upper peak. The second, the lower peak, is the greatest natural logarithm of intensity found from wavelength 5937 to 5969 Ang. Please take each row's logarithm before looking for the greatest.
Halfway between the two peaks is 2.06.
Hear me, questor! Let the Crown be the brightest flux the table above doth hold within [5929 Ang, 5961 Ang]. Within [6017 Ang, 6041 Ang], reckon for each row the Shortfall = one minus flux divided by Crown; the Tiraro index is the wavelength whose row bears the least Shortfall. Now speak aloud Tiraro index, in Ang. 6031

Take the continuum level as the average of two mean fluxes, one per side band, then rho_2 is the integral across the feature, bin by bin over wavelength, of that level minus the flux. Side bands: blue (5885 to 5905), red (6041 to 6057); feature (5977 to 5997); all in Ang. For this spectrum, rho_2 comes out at -3.5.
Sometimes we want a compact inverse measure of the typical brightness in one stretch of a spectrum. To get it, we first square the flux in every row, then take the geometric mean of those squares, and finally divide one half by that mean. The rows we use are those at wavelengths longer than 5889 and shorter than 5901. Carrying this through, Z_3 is 0.0111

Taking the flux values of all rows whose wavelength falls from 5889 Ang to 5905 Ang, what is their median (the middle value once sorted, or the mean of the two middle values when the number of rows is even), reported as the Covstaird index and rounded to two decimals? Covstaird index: 6.68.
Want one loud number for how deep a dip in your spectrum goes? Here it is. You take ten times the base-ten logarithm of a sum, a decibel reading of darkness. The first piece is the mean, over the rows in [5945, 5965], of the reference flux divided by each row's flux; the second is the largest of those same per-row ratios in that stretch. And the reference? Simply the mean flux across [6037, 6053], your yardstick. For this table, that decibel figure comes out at 3.00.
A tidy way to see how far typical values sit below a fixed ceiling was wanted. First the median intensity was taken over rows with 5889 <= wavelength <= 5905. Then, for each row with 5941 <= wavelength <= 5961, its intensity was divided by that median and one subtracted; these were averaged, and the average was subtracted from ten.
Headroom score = 9.85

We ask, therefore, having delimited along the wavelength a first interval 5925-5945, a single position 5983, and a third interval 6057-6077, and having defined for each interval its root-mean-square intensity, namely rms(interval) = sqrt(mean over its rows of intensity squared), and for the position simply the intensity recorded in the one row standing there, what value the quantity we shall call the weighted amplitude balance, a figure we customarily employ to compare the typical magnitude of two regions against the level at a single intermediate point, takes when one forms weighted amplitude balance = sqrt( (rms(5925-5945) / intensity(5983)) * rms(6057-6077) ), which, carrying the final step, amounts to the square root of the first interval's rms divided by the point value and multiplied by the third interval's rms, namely 2.78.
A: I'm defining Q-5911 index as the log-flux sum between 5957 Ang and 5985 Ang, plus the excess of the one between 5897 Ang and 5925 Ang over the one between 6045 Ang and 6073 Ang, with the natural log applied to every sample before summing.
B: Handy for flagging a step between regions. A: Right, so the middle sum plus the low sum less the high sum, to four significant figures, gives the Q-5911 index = 14.13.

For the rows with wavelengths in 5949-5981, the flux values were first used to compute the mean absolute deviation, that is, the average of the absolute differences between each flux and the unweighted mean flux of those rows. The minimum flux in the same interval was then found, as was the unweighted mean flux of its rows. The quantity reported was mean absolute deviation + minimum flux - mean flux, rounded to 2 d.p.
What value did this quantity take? -0.09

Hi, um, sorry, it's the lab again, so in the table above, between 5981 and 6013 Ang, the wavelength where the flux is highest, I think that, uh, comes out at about 6011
